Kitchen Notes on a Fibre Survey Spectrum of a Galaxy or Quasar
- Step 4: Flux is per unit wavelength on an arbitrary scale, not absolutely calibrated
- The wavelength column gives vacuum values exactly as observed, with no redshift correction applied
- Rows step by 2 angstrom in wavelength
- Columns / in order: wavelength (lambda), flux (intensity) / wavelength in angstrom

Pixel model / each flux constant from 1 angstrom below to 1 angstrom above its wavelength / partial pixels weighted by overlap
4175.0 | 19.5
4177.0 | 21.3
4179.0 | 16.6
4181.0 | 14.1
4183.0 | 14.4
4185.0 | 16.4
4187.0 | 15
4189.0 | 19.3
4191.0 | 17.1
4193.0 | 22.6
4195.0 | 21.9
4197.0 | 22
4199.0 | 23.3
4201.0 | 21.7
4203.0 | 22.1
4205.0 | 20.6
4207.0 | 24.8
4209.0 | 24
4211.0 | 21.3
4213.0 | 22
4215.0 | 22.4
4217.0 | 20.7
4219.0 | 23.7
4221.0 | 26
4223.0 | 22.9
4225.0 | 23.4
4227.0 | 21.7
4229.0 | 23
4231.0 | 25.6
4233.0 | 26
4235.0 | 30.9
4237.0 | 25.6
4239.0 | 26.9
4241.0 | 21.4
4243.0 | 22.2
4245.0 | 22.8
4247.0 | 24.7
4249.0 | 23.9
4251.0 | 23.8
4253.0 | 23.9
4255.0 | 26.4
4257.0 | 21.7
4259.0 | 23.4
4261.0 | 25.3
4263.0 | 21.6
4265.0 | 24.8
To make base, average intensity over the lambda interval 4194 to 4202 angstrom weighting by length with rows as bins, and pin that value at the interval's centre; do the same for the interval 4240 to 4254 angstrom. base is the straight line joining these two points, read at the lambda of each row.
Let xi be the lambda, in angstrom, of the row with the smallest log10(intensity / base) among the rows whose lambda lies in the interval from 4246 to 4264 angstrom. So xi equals 4263.0 angstrom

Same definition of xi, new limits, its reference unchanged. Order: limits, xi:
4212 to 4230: 4217.0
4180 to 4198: 4181.0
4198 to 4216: 4205.0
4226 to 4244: 4241.0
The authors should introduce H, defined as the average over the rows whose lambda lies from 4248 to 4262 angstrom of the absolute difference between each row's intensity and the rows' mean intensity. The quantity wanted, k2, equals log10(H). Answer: 0.01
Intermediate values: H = 1.0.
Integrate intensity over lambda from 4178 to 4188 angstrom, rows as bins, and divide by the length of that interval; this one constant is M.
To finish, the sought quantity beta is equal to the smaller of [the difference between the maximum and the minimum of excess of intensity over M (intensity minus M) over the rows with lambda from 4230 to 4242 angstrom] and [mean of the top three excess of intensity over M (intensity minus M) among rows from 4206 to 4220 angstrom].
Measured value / 8.9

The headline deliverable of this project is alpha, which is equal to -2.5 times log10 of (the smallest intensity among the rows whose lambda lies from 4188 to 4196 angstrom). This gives -3.08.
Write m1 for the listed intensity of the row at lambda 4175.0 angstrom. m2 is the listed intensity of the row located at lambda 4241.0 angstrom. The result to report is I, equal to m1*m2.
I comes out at 417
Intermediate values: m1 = 19.5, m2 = 21.4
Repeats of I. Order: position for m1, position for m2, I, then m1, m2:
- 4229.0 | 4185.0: 377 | 23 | 16.4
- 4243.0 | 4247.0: 548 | 22.2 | 24.7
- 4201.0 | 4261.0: 549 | 21.7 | 25.3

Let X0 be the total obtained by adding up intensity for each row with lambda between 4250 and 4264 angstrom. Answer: 166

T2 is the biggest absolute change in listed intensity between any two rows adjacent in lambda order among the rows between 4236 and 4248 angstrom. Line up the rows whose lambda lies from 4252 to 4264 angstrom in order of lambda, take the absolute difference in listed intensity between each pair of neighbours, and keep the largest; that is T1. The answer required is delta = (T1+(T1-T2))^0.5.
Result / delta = 2.0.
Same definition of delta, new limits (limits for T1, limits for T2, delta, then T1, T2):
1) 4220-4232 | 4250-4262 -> 1.2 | 3.1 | 4.70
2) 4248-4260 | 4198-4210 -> 2.3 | 4.7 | 4.20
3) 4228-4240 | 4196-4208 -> 2.5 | 5.3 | 4.20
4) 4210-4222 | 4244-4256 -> 1.9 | 3.0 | 2.50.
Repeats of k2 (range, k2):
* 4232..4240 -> 0.25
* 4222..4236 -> 0.37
